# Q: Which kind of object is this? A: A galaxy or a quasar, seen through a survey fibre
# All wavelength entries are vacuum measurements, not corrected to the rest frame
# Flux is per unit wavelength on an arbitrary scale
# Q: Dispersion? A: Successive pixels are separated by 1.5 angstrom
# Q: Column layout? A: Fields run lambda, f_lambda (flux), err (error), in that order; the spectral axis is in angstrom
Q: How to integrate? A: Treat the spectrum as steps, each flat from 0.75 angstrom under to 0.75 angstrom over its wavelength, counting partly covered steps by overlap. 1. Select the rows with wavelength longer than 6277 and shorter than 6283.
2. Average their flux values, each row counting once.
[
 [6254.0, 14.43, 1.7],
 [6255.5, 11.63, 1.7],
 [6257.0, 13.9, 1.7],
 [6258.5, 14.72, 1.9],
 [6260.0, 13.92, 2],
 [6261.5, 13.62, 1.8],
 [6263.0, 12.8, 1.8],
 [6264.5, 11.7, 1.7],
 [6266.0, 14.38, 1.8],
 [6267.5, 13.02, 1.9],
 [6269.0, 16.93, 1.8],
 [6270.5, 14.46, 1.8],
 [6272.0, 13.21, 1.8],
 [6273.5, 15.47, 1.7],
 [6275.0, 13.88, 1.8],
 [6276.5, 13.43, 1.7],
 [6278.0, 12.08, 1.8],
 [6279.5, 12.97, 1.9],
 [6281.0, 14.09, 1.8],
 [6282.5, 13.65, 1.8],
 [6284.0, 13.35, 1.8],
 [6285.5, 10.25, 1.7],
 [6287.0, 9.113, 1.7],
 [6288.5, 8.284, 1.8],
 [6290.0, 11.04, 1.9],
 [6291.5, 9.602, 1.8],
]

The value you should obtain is 13.2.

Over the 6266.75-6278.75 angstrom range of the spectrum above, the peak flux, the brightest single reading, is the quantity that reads 16.93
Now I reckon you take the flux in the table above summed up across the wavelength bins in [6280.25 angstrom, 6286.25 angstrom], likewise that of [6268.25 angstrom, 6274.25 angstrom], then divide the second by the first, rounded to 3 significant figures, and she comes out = 1.17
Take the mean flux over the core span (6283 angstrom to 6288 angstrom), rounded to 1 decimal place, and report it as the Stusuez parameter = 10.9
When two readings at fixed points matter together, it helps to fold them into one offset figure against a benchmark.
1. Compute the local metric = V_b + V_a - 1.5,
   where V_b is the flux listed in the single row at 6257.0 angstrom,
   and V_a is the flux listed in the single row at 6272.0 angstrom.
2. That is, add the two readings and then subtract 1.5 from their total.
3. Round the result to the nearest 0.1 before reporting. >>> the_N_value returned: 25.6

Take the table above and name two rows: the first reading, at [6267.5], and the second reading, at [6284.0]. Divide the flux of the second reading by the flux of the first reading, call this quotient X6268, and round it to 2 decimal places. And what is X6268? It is 1.03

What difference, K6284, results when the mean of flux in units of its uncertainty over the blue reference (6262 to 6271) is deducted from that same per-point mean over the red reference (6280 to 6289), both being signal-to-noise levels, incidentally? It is -1.2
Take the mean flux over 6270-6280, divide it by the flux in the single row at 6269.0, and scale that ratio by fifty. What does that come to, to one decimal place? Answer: 40.3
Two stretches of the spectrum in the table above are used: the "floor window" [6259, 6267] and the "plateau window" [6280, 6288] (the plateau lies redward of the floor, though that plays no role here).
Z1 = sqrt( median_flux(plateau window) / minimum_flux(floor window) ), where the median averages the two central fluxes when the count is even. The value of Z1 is 1.07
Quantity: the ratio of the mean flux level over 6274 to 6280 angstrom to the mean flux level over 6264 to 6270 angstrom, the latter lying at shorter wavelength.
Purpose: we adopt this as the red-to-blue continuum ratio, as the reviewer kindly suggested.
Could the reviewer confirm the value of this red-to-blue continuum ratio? 0.93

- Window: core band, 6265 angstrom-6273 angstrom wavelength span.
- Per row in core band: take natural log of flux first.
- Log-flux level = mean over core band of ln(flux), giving 2.66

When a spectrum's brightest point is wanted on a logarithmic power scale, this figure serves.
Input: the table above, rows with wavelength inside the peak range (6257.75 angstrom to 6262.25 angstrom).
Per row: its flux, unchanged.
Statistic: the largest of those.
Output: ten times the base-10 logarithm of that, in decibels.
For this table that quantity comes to 11.7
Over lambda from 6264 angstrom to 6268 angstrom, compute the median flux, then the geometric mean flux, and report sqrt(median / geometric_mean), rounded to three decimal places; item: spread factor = 1.001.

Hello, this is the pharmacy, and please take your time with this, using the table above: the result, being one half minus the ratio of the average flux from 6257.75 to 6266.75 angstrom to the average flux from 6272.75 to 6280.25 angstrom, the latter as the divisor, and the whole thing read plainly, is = -0.50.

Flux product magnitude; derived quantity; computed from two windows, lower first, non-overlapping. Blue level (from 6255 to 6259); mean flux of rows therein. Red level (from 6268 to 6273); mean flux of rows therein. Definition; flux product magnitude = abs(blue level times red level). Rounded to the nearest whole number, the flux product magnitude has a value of 199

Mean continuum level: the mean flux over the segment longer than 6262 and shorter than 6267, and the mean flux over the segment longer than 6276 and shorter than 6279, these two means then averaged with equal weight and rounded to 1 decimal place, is 12.9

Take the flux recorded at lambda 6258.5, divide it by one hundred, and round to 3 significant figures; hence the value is 0.147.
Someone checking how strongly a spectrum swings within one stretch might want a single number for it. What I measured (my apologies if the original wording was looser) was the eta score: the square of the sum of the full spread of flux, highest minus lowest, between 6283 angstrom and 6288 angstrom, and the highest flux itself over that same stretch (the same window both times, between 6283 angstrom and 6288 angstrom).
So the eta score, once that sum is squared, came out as 309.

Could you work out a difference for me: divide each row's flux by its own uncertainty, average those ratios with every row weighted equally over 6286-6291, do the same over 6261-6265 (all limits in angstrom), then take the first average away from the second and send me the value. 1.9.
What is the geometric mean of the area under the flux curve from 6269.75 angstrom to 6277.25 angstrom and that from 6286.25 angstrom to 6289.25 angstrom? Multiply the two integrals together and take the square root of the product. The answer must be 53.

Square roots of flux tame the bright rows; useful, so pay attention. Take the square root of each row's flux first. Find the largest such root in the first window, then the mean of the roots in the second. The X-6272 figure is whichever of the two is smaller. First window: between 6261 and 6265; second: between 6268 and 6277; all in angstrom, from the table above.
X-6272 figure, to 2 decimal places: 3.69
